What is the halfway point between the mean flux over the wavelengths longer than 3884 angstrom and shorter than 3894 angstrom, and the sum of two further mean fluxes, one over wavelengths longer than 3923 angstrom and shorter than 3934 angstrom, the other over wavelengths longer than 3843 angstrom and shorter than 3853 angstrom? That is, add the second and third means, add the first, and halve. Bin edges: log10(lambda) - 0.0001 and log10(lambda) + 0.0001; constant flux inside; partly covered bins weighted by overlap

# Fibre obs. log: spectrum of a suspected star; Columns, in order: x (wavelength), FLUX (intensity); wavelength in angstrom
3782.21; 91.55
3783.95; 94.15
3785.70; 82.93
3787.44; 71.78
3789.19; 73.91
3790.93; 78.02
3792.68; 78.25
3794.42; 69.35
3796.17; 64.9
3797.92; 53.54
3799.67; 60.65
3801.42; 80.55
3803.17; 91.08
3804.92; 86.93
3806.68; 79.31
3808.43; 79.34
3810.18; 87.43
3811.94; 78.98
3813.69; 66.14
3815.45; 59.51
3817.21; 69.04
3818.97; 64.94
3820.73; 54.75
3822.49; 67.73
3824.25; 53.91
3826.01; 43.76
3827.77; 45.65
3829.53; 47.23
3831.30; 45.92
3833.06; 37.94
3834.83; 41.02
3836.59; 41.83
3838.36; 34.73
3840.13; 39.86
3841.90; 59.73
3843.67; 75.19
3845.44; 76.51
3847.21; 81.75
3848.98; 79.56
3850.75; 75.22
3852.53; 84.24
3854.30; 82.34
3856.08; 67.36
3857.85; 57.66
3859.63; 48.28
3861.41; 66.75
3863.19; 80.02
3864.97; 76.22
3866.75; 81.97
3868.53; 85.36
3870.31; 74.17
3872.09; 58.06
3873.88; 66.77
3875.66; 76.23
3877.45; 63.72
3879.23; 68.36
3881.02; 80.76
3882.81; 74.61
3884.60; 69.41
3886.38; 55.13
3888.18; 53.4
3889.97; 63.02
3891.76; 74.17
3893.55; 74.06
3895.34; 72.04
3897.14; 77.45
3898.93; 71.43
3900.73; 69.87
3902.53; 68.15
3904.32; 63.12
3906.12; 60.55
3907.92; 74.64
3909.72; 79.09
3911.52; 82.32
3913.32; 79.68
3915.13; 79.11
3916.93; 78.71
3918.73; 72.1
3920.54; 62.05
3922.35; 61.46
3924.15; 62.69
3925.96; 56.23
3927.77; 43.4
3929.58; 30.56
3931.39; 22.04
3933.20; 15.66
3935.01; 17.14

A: 91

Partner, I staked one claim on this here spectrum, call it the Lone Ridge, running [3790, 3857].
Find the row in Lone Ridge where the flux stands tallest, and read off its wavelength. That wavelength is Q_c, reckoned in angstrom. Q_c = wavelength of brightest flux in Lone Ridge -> 3803.17 angstrom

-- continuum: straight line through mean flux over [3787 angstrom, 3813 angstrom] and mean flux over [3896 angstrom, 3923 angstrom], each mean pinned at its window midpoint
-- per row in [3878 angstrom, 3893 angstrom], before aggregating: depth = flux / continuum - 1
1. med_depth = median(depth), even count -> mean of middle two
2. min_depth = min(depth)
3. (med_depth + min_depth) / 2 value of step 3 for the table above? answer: -0.16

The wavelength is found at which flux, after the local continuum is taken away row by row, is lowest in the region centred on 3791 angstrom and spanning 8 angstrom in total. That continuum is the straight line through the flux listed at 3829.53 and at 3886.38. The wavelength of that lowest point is 3794.42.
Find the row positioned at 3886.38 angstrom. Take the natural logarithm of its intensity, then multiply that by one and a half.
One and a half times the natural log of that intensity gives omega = 6.01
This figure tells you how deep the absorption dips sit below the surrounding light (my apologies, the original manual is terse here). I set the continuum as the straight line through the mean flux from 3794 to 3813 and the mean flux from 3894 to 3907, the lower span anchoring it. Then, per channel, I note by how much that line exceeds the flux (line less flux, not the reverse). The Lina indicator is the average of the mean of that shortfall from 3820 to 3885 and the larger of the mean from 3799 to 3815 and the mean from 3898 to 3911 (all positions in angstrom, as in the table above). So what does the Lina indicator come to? 3.7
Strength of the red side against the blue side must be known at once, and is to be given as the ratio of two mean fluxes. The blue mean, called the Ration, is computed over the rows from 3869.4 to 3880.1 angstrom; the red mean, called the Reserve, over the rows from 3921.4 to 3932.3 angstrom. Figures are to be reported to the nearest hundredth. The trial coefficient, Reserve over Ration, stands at 0.68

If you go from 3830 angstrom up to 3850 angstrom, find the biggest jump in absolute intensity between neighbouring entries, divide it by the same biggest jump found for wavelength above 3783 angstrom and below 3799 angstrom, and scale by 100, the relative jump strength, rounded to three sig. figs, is 175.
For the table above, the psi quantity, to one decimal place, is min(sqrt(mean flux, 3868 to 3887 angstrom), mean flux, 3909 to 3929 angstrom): 8.4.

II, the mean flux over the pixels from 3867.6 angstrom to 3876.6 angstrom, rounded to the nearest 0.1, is 72.1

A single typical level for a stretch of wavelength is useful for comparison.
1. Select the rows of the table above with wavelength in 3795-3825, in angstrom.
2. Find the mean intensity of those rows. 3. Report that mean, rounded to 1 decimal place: 70.5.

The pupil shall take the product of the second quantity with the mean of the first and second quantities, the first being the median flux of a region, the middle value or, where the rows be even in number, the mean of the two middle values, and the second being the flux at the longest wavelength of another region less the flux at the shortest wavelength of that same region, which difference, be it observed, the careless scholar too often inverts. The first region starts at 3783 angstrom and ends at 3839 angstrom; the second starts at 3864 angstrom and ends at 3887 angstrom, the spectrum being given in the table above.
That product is -483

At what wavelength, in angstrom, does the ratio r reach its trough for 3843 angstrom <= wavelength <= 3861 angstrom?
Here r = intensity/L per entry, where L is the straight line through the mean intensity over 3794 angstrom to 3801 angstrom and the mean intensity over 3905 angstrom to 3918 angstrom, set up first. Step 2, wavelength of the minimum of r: 3859.63 angstrom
